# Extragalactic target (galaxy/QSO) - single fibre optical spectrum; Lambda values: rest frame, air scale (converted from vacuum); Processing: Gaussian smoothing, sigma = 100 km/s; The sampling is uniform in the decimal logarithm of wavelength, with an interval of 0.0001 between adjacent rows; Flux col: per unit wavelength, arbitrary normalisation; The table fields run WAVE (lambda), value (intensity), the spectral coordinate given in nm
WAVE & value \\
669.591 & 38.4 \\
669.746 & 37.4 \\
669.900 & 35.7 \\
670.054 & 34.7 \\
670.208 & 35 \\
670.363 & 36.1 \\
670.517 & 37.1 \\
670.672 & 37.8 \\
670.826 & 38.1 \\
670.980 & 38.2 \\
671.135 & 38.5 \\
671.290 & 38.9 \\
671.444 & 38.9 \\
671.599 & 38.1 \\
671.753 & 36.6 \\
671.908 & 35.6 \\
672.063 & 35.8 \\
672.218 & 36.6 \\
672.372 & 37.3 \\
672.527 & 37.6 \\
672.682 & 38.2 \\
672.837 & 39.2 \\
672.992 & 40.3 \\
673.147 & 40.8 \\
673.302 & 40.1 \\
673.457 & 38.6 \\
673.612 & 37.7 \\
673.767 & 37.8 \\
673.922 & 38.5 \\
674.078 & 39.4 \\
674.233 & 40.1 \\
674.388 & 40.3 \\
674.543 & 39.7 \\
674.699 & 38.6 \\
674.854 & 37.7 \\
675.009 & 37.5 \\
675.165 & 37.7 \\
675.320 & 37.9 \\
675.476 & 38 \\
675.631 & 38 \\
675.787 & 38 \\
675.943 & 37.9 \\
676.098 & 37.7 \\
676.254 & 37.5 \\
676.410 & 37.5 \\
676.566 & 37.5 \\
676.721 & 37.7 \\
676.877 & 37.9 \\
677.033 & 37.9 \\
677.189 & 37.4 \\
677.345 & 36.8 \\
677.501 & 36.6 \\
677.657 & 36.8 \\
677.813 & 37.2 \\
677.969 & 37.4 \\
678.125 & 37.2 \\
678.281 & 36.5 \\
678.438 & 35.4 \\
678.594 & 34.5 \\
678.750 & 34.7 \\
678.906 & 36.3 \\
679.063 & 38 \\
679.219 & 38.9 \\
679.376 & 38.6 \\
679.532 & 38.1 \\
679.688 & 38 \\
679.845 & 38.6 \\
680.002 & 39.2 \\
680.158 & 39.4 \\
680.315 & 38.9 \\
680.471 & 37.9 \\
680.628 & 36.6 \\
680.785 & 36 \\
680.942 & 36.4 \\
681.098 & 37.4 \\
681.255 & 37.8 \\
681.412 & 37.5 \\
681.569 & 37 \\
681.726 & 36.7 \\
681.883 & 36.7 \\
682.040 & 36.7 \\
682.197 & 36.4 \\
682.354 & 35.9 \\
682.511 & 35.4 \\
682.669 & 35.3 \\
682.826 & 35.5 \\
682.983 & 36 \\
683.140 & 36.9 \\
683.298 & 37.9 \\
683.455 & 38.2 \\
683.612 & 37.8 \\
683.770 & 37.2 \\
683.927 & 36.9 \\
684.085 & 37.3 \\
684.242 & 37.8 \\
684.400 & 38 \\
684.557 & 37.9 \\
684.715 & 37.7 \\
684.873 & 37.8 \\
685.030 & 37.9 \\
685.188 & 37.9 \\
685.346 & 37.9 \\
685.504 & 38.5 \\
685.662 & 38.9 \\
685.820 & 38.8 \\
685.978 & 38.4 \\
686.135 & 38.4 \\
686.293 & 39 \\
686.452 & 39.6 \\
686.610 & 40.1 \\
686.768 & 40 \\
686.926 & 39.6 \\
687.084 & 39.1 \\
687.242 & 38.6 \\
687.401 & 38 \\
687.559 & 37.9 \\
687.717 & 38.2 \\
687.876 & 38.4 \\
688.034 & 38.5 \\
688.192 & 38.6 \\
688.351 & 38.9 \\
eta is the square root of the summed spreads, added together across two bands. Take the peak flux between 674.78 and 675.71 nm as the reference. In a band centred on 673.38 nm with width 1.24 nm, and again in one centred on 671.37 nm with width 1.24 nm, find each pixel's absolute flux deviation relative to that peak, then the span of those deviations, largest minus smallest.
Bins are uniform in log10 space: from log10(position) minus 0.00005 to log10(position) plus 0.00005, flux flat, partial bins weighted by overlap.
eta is 2.21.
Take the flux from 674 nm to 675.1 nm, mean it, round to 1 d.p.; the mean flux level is 39.0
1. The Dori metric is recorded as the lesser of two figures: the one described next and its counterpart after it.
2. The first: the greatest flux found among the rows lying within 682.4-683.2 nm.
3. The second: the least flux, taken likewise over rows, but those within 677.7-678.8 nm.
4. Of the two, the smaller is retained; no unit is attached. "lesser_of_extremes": 34.5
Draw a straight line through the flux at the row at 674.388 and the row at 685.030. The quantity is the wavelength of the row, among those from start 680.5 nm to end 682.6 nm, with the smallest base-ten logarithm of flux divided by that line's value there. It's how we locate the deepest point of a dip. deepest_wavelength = 682.511 nm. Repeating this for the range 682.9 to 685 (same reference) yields 682.983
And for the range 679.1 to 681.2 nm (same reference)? 680.785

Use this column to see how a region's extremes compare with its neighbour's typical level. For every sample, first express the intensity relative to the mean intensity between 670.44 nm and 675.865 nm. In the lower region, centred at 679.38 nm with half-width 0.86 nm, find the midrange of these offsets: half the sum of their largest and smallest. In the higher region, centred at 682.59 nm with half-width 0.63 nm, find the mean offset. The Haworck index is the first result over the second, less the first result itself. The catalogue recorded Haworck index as 1.9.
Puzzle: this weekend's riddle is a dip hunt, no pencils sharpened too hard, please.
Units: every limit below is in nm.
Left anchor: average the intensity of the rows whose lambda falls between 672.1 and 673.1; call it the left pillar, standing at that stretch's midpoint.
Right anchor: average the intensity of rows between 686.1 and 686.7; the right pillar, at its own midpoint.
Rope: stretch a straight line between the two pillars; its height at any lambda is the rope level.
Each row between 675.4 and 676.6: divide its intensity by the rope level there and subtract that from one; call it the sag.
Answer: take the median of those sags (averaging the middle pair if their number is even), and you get 0.017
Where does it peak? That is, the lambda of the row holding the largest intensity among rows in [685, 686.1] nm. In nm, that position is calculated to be 685.662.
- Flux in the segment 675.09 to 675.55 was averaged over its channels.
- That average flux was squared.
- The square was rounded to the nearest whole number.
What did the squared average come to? 1434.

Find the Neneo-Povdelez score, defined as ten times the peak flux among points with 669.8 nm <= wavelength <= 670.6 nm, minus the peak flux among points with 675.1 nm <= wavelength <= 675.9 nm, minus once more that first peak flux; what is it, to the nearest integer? 296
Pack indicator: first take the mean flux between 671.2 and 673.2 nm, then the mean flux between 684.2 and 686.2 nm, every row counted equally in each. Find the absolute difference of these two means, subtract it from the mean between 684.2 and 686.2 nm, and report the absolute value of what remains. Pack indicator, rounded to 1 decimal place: 38.0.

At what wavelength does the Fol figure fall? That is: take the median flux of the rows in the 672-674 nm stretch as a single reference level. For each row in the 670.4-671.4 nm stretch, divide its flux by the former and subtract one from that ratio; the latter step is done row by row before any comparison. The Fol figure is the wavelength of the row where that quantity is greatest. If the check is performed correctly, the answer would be 671.290 nm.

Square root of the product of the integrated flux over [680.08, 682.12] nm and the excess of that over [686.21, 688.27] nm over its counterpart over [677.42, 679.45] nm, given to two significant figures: 20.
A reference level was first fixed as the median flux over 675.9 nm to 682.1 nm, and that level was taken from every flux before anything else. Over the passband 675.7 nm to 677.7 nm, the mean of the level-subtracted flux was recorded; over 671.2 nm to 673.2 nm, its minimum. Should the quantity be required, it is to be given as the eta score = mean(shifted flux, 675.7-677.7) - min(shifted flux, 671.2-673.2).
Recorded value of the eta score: 2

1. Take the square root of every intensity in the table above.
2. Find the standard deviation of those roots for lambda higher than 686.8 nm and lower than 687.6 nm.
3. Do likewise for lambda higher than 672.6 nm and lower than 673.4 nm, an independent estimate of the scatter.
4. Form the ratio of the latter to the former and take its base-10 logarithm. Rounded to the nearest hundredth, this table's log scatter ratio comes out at 0.15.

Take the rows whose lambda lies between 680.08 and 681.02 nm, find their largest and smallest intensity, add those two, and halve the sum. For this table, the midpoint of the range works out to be 37.7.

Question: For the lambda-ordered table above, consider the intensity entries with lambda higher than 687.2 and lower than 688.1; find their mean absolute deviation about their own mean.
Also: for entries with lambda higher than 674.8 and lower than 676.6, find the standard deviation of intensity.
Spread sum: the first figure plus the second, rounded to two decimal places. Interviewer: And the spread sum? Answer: 0.44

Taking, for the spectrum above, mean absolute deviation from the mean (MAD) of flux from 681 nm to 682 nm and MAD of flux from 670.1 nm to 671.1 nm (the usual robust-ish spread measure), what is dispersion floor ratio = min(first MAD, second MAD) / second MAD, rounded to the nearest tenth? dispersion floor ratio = 0.4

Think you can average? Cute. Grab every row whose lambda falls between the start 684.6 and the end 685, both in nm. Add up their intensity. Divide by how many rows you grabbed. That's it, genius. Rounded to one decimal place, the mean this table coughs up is 37.8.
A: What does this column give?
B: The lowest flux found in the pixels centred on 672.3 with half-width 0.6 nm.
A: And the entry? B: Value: 35.6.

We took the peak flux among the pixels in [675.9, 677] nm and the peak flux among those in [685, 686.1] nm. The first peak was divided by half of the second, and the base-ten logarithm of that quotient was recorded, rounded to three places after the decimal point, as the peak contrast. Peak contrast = 0.290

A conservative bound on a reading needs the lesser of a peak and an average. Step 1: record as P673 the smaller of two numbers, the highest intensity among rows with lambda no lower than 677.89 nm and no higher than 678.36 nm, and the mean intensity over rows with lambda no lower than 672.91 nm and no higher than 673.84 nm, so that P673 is 37.4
